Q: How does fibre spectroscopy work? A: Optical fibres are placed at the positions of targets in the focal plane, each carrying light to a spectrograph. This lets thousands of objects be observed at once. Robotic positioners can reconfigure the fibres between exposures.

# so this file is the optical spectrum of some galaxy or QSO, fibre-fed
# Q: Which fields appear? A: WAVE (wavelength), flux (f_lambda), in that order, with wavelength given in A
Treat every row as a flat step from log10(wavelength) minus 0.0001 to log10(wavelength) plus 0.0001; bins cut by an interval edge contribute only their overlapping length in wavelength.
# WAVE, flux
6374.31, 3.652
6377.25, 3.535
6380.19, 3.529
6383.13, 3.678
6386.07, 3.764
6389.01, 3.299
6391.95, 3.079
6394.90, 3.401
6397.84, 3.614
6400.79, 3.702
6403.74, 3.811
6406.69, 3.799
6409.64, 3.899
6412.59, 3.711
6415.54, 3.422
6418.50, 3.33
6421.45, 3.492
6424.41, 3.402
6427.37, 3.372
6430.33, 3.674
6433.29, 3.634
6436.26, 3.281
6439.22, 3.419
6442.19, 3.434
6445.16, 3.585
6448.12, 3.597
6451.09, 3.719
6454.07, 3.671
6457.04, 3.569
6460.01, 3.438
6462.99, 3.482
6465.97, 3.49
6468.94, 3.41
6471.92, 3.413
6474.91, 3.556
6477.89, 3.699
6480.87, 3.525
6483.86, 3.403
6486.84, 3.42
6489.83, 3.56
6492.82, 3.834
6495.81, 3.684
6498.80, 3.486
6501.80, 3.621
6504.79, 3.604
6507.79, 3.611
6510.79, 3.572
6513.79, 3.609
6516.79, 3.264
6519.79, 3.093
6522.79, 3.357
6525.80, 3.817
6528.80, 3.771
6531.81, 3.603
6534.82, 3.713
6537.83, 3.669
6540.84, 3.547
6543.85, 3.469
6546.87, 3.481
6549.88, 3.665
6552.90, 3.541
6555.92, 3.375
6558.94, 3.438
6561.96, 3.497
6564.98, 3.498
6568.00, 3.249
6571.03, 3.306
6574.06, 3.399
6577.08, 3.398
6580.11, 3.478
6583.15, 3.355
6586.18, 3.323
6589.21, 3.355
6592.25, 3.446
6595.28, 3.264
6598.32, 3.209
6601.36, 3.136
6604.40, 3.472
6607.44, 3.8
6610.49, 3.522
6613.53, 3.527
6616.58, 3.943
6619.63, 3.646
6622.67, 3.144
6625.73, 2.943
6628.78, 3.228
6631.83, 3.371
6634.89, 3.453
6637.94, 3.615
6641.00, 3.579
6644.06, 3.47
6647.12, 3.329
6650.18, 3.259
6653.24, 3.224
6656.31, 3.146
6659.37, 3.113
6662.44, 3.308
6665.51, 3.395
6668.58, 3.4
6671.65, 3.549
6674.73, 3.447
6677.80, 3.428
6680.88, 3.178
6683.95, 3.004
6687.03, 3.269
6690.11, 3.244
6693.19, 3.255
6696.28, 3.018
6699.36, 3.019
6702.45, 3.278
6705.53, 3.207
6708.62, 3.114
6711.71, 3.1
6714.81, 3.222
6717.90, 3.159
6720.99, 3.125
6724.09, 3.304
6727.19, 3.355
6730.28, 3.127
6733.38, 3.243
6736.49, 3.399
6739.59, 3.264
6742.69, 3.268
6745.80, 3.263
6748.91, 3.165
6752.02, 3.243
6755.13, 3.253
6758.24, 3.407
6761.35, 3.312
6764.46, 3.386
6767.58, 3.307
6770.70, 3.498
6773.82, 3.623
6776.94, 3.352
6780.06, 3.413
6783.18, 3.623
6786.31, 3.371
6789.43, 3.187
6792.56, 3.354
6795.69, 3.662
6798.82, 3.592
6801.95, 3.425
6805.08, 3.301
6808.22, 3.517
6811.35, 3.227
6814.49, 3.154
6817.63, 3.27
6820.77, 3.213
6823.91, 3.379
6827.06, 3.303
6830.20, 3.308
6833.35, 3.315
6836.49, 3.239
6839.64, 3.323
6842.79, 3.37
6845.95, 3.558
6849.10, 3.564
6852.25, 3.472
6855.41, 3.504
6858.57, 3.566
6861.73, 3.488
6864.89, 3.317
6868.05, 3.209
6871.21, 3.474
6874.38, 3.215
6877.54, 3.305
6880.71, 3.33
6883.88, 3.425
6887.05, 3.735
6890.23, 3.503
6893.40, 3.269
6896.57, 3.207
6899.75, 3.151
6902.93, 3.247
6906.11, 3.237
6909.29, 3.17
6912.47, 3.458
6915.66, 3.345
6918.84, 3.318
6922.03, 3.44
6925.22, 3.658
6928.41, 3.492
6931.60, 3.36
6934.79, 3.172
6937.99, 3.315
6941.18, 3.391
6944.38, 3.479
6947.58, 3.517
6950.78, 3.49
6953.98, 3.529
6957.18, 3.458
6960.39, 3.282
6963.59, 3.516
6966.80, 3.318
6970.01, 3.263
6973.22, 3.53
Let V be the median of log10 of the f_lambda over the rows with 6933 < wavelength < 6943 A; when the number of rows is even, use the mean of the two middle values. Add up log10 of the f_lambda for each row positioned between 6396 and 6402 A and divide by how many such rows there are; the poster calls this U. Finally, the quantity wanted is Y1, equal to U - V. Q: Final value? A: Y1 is 0.043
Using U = 0.563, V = 0.520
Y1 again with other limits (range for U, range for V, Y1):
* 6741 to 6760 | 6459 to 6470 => -0.025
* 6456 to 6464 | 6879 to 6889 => 0.009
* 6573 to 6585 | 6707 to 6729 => 0.033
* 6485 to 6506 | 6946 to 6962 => 0.013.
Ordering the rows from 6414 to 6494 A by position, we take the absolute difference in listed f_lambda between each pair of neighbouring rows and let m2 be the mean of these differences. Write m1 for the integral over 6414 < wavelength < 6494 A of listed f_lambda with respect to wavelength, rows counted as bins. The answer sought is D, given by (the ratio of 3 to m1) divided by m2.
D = 0.095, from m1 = 281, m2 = 0.113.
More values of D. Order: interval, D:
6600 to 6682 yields 0.065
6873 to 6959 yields 0.089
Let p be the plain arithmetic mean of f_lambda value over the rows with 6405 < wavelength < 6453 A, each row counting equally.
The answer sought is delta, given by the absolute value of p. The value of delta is 3.55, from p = 3.55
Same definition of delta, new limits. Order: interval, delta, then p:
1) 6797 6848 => 3.34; 3.34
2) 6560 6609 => 3.39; 3.39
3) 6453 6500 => 3.54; 3.54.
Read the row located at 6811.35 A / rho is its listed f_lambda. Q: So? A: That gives 3.227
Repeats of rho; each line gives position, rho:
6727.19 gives 3.355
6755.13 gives 3.253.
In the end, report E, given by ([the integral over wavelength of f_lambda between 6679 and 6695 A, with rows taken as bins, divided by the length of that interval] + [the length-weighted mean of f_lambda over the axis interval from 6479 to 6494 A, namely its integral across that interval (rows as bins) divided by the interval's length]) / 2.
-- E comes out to 3.37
